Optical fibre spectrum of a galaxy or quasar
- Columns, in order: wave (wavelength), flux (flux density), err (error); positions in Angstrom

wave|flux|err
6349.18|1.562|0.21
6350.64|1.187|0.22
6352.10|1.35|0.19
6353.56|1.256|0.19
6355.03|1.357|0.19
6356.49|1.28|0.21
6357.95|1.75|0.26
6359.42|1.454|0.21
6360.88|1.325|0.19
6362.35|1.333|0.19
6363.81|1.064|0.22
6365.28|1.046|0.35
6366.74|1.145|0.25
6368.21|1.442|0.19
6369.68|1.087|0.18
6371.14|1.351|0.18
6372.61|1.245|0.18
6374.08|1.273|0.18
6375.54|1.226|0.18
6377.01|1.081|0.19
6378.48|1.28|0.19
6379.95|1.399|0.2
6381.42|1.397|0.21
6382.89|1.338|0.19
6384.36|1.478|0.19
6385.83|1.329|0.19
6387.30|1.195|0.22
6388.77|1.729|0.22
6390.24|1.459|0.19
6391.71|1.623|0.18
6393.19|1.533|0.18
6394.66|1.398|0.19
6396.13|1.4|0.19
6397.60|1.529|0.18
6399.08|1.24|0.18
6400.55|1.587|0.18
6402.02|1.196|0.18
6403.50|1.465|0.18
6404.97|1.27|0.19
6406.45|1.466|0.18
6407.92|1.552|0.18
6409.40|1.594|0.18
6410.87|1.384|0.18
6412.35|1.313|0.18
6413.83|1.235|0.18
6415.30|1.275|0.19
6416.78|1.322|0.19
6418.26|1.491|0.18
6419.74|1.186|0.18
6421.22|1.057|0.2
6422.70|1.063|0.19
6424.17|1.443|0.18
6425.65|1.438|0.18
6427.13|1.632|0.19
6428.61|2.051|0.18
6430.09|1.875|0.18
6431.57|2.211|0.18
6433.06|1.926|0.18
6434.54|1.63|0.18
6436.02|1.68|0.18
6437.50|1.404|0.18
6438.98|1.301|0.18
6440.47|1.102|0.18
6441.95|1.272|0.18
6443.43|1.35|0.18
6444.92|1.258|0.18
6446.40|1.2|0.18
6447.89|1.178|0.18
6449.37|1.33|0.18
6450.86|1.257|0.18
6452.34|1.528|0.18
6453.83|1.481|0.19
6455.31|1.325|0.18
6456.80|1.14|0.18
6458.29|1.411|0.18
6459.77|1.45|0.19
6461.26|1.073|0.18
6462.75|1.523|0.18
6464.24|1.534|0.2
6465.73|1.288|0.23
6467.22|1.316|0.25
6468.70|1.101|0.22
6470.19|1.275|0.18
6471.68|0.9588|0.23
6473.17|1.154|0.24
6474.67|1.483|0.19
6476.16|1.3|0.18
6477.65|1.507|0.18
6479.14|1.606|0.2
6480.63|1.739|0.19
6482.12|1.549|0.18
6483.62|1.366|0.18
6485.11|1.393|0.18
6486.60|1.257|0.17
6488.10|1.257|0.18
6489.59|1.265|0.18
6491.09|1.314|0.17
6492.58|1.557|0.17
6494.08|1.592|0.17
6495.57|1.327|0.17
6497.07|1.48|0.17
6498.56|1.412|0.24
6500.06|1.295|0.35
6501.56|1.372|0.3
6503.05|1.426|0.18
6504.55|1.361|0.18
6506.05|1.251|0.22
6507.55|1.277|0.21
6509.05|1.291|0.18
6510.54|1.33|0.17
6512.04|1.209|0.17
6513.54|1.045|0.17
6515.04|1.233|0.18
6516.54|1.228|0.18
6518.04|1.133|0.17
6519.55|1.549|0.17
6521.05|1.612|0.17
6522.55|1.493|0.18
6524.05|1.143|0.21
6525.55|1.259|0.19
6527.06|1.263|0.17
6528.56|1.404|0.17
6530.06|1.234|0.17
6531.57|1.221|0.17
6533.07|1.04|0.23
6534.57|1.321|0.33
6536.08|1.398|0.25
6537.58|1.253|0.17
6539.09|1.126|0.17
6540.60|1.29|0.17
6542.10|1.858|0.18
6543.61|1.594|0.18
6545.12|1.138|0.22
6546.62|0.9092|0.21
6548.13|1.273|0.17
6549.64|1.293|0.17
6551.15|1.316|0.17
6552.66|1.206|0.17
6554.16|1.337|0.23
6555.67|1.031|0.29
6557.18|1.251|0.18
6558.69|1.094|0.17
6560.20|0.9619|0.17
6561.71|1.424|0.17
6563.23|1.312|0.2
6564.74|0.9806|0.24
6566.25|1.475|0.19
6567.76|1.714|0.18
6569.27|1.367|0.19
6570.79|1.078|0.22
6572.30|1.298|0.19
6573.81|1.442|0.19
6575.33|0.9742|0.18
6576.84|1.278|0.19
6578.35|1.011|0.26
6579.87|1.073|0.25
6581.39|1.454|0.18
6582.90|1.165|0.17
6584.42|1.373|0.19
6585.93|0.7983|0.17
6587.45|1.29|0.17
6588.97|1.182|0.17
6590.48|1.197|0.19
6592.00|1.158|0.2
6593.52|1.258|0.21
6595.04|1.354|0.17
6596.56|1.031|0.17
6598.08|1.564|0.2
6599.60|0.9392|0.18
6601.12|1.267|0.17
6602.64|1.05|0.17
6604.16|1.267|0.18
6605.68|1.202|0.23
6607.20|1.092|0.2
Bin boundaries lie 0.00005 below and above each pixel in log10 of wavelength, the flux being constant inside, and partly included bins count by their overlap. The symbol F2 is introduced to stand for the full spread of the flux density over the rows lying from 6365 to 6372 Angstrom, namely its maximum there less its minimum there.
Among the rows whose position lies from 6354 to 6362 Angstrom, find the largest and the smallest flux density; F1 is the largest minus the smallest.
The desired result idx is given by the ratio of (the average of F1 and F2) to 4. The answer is 0.108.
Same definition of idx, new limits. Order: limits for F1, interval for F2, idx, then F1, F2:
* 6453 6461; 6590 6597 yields 0.083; 0.341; 0.32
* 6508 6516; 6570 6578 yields 0.094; 0.285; 0.47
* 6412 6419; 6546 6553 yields 0.083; 0.256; 0.41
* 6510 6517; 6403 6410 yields 0.076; 0.285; 0.32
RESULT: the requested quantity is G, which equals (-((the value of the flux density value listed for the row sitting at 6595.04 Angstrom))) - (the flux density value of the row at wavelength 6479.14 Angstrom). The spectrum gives -3.0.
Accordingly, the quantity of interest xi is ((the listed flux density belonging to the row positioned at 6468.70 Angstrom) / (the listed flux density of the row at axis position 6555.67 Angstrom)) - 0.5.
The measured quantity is 0.6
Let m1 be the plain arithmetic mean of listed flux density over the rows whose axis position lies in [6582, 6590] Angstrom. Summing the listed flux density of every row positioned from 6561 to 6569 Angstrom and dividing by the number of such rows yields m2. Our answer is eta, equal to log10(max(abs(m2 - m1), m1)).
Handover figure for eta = 0.07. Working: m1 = 1.16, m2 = 1.38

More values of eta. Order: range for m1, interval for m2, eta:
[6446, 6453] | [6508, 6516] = 0.11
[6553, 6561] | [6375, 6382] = 0.05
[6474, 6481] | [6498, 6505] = 0.18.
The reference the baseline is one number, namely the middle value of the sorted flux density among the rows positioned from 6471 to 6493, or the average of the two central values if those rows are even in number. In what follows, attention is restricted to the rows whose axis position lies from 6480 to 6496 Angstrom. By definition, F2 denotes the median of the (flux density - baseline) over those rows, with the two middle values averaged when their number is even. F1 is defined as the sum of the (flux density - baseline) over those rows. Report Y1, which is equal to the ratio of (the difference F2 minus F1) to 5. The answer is -0.12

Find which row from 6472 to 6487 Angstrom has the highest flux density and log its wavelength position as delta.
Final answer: 6480.63 Angstrom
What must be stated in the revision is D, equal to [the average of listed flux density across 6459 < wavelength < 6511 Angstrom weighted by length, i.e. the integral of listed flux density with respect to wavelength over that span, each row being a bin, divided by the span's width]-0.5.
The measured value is 0.863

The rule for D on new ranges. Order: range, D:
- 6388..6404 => 0.968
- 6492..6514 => 0.851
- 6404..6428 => 0.863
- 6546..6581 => 0.725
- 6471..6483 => 0.913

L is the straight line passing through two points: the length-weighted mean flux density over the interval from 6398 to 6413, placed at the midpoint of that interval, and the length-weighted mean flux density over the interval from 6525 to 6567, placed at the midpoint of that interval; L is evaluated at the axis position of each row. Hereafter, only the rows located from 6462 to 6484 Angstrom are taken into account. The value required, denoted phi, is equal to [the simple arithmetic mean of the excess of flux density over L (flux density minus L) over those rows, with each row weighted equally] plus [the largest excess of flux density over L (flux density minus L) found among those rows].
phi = 0.45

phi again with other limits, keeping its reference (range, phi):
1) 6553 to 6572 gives 0.49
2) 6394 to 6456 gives 0.87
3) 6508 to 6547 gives 0.61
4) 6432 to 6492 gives 0.56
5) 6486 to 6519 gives 0.29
